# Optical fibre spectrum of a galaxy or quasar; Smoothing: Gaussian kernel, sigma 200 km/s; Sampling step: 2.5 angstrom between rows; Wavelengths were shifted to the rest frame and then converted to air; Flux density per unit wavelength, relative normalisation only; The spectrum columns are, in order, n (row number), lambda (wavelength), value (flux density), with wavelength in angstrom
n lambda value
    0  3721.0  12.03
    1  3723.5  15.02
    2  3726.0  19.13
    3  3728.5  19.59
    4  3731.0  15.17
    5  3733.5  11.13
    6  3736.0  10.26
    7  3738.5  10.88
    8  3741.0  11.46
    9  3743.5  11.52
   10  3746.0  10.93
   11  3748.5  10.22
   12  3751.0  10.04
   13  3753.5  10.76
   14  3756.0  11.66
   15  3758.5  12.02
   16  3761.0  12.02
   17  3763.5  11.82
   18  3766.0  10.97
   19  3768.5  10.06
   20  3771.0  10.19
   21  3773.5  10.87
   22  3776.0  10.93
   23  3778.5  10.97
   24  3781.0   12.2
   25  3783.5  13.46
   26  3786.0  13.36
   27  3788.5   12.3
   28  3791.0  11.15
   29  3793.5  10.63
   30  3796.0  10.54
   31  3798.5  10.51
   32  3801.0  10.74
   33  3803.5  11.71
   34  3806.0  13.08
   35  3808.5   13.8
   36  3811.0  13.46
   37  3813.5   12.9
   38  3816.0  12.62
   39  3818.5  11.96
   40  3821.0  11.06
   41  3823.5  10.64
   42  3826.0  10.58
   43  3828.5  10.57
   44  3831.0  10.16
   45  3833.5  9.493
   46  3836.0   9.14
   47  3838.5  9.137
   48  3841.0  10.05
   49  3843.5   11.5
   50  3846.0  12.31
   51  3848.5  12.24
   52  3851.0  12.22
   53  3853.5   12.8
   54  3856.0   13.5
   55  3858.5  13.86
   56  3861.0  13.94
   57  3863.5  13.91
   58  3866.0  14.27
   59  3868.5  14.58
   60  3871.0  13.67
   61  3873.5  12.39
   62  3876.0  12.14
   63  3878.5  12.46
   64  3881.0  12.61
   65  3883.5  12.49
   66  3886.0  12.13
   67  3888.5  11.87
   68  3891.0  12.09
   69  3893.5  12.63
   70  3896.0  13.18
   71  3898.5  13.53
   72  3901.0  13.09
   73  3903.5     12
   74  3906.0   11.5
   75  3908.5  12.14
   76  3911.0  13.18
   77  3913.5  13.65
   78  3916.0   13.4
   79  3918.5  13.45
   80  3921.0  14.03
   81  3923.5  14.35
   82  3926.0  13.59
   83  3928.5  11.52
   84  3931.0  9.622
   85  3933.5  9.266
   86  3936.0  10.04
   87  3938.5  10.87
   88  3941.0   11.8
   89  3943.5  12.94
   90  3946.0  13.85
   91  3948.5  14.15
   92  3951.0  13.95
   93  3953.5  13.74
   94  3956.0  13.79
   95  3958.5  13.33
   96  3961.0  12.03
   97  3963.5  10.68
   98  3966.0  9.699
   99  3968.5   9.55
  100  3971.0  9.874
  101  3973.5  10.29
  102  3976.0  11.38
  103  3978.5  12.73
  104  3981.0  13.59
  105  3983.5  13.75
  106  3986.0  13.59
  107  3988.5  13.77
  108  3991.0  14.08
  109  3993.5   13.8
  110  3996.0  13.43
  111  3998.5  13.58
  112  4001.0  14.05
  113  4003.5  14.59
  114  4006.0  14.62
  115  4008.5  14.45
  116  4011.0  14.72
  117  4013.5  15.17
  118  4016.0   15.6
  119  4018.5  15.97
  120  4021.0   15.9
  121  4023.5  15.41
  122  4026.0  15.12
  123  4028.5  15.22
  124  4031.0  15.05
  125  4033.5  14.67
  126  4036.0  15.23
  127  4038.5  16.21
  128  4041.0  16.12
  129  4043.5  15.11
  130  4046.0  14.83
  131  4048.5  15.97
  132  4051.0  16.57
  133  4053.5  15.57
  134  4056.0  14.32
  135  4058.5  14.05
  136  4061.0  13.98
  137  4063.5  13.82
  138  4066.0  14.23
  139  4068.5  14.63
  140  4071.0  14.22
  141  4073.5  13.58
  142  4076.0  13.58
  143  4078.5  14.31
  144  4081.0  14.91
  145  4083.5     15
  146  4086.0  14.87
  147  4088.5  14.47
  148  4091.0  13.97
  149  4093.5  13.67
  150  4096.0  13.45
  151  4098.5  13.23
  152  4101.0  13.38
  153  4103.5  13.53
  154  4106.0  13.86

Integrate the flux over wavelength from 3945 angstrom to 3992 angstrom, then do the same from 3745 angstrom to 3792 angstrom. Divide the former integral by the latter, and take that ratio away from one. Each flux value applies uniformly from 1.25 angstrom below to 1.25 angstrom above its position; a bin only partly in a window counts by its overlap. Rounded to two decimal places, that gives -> -0.10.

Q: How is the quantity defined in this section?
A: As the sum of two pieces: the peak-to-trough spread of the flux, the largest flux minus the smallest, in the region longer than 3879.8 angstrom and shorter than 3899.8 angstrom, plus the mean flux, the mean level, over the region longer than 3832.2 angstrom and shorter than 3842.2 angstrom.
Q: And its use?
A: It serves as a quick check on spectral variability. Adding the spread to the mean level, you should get 11.1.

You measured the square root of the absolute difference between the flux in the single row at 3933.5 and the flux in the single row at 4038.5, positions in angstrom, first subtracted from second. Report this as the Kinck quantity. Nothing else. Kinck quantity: 2.64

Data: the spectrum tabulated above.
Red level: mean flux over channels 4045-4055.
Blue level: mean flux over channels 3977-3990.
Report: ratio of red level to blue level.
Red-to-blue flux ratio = 1.17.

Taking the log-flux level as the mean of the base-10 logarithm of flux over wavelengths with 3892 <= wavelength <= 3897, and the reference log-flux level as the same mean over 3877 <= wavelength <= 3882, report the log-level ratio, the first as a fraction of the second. 1.01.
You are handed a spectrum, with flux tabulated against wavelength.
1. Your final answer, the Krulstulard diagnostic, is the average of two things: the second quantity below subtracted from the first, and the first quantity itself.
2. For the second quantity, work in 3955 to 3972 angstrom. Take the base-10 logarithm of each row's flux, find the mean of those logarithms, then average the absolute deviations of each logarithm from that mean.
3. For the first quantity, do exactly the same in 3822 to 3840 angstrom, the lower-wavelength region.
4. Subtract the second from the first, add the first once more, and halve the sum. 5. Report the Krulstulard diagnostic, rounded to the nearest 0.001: -0.002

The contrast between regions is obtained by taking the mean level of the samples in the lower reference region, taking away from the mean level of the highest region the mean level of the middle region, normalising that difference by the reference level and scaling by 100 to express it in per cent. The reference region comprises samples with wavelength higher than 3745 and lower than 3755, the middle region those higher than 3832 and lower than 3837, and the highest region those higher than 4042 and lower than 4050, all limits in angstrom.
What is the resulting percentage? 57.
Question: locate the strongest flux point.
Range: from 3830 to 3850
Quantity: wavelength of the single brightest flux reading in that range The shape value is 3846.0 angstrom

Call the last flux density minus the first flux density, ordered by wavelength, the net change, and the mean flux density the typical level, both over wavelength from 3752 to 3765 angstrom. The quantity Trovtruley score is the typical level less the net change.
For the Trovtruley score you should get 10.6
